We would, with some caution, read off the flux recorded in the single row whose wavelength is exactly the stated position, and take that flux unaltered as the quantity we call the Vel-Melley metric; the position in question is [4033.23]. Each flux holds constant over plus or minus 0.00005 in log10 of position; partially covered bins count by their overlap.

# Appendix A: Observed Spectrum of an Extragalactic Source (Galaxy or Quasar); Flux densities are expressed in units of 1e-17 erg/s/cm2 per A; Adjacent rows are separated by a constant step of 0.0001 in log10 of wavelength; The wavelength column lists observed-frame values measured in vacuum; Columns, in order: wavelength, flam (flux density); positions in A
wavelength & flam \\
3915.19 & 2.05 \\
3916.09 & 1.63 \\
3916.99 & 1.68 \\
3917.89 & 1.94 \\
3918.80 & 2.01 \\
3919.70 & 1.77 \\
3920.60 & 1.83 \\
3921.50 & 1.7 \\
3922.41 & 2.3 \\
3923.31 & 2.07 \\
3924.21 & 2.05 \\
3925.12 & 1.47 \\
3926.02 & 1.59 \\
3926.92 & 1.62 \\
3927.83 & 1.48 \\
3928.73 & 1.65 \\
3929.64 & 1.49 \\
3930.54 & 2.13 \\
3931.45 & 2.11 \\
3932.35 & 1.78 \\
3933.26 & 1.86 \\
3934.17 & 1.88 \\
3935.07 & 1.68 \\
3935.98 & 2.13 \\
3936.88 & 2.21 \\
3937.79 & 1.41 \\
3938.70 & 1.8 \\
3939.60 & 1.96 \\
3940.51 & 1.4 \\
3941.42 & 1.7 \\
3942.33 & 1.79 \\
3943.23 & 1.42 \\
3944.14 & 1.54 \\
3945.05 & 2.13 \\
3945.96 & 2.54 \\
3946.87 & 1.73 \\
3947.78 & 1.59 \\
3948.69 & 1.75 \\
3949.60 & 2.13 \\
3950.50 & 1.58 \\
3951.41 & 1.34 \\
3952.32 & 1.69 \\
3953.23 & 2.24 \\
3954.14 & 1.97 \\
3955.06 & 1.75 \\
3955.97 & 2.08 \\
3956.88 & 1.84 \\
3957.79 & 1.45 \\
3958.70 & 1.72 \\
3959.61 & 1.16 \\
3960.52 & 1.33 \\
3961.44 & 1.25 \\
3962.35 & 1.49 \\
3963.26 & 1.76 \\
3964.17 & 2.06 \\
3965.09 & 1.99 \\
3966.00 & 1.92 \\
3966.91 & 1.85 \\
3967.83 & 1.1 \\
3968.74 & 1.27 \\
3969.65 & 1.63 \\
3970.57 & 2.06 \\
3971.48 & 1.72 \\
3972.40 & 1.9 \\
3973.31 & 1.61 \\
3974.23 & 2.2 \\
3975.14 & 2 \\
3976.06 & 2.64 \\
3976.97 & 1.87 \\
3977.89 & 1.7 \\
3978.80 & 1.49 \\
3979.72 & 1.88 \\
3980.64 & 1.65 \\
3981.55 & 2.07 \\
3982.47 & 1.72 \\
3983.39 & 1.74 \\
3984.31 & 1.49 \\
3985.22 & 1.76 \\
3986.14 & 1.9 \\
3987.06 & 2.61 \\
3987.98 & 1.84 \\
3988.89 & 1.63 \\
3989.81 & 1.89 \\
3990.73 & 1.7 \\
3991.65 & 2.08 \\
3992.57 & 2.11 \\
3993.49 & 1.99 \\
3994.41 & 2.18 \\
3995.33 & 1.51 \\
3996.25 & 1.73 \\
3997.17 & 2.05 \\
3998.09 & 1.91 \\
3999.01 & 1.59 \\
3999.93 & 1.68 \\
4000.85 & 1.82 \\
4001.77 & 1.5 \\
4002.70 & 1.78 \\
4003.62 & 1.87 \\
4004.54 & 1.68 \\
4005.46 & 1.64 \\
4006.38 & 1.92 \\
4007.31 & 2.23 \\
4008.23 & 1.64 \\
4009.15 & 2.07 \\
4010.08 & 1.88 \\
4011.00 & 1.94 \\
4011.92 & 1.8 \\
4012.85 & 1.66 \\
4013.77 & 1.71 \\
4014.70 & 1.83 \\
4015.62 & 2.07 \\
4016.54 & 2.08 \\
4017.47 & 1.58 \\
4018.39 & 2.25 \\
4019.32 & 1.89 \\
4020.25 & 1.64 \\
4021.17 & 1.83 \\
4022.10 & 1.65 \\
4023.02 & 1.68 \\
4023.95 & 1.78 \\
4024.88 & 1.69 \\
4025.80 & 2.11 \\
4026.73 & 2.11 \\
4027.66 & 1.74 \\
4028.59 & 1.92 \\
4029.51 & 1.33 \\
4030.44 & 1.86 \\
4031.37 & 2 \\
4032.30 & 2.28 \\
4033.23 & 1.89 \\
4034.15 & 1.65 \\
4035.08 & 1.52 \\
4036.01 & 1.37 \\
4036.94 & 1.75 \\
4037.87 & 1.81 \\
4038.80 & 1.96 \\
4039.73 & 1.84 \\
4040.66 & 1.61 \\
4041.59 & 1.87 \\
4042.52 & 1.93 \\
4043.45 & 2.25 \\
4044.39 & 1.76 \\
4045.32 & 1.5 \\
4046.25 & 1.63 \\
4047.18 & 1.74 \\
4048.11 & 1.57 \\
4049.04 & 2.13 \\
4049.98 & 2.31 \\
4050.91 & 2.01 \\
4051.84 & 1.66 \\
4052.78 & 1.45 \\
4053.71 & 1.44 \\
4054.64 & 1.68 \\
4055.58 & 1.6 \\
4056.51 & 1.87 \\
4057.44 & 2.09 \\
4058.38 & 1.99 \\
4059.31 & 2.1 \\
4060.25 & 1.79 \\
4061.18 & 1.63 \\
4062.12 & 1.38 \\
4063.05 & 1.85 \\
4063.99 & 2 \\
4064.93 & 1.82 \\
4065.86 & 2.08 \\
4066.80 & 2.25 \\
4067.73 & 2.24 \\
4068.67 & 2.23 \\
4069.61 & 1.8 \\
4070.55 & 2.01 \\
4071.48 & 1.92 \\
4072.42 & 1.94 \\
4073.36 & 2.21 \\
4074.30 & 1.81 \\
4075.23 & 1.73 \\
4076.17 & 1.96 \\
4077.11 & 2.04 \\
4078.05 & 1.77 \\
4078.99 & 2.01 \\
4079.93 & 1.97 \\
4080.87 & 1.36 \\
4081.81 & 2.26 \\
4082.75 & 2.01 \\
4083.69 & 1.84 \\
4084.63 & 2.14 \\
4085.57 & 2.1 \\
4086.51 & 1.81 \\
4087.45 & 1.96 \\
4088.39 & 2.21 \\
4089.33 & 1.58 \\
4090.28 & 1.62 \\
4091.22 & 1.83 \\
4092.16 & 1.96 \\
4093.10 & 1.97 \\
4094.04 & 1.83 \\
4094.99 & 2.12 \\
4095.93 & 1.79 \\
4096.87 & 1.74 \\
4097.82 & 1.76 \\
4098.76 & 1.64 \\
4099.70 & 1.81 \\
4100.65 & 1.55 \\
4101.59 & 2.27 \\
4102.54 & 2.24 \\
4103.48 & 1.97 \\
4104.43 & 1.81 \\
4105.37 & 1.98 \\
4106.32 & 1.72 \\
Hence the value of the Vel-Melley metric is 1.89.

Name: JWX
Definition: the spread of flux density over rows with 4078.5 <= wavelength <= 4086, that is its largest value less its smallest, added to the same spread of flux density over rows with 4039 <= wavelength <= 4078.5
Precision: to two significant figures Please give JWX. 1.8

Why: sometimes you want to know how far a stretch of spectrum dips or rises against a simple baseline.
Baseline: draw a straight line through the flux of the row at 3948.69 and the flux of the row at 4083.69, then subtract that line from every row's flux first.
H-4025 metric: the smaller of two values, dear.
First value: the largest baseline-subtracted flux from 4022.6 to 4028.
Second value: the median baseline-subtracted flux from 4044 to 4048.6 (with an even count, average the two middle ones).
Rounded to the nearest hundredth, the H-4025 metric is -0.19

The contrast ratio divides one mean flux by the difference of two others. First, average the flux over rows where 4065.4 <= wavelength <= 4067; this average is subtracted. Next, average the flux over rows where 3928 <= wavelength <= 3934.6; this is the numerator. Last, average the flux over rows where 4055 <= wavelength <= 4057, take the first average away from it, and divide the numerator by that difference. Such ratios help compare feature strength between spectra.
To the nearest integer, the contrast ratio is -4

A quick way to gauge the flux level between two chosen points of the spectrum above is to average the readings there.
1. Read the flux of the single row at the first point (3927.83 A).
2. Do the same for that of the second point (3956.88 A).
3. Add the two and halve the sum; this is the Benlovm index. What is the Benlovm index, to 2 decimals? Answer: 1.66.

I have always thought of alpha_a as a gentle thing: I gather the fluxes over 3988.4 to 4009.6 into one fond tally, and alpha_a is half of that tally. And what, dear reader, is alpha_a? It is 21.1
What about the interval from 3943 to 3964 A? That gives 19.7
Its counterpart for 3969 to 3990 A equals 21.5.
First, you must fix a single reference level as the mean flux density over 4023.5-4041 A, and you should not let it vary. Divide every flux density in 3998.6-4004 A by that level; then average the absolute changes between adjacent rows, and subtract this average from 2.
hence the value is 1.90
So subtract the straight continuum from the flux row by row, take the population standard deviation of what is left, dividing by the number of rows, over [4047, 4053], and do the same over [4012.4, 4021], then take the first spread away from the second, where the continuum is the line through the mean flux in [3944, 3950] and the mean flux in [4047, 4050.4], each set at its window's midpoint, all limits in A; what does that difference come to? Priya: -0.07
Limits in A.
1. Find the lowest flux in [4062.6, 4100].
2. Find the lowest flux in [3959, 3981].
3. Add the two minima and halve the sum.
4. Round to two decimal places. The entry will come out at 1.23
